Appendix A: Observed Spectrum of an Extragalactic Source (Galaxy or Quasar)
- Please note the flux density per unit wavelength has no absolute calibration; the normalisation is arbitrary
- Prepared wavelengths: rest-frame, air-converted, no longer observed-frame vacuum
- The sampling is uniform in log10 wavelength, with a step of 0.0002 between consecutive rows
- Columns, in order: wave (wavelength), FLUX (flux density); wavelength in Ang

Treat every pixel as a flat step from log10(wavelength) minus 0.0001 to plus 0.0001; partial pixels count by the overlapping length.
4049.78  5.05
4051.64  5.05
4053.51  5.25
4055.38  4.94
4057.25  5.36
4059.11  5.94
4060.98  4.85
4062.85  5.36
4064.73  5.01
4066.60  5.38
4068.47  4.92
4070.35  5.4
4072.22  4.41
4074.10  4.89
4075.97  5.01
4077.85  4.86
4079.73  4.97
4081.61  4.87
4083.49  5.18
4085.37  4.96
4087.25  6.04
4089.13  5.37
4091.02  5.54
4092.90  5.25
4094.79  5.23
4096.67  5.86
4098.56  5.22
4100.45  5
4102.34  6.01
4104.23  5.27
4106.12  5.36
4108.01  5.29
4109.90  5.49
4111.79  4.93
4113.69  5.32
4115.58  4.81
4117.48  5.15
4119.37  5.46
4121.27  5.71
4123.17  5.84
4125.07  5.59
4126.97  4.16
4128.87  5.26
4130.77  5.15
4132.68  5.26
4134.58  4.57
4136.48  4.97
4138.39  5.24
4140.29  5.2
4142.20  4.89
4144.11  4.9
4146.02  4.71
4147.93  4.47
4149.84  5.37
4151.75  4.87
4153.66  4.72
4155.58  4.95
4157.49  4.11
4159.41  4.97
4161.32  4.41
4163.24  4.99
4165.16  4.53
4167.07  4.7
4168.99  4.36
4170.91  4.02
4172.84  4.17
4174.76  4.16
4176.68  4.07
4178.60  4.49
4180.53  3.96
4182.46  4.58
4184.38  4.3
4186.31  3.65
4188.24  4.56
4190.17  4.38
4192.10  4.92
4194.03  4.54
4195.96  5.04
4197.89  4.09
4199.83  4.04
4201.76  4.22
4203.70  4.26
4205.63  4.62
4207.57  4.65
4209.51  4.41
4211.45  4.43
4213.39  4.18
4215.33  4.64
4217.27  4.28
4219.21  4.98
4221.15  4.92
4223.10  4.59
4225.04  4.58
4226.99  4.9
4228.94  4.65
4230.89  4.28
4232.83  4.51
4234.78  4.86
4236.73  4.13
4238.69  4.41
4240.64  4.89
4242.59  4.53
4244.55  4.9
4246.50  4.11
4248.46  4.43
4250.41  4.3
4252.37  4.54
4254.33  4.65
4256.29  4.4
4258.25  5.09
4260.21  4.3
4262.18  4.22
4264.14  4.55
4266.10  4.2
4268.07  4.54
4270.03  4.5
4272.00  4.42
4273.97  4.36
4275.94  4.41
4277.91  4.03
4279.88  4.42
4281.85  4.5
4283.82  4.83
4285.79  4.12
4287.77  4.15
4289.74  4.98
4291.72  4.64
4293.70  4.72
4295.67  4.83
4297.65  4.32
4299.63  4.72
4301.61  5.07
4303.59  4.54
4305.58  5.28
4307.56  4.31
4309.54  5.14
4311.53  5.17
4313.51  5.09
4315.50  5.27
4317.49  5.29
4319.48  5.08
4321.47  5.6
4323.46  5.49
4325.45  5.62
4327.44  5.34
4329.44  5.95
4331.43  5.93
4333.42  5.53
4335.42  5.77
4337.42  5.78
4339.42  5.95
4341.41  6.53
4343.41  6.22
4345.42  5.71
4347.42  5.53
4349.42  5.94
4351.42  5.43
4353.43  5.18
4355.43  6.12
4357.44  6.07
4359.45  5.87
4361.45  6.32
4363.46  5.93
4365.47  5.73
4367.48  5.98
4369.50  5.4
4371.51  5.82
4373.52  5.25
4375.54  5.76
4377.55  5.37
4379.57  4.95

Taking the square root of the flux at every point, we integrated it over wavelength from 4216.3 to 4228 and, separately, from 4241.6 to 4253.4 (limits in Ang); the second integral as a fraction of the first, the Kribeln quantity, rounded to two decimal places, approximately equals 0.98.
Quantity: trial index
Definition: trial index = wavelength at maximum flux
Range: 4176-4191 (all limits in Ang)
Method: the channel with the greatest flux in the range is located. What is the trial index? 4182.46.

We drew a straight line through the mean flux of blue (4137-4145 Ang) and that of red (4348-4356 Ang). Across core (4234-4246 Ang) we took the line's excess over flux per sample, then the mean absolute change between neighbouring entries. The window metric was 0.44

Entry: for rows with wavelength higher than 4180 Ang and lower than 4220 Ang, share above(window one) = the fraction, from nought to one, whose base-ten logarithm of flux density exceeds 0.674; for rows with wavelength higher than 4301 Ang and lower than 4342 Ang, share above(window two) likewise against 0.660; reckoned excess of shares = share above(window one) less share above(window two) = -0.76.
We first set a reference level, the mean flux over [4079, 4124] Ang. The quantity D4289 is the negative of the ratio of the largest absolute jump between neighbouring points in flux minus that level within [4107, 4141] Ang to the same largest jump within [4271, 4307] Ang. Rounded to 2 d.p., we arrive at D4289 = -1.72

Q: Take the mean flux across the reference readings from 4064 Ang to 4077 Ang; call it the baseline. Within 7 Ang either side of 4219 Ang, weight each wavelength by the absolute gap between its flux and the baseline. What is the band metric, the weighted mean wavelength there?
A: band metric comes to 4218.0 Ang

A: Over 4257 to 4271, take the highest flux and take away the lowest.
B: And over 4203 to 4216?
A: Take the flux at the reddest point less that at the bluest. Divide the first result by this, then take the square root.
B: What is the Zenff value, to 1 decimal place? 1.5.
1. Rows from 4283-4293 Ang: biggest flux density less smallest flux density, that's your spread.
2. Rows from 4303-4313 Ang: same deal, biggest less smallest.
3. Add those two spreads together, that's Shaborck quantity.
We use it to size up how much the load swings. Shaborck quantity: 1.8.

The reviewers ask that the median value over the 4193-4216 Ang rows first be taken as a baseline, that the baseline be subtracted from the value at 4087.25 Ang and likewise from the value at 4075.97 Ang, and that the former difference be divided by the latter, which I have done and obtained 2.7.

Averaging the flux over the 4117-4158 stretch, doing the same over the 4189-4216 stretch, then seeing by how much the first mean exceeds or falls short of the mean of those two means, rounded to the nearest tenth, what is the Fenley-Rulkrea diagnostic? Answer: 0.3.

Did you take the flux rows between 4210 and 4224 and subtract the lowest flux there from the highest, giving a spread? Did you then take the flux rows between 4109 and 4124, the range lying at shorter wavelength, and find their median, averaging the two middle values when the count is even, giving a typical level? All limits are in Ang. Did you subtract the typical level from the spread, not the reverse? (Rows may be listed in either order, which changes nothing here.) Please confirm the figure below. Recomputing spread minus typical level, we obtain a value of -4.6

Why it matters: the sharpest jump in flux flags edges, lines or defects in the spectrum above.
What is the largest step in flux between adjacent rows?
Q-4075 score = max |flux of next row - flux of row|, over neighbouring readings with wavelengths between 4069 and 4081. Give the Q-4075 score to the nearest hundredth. 0.99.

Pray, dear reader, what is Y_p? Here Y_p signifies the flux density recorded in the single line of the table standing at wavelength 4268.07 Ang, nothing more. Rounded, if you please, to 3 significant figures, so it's 4.54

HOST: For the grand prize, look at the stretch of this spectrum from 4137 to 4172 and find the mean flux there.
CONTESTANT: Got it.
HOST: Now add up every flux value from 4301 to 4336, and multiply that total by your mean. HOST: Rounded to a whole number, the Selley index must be 453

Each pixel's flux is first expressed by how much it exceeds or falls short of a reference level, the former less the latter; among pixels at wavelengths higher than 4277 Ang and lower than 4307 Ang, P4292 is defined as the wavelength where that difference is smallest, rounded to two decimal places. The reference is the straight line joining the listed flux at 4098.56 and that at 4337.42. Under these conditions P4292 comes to 4277.91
